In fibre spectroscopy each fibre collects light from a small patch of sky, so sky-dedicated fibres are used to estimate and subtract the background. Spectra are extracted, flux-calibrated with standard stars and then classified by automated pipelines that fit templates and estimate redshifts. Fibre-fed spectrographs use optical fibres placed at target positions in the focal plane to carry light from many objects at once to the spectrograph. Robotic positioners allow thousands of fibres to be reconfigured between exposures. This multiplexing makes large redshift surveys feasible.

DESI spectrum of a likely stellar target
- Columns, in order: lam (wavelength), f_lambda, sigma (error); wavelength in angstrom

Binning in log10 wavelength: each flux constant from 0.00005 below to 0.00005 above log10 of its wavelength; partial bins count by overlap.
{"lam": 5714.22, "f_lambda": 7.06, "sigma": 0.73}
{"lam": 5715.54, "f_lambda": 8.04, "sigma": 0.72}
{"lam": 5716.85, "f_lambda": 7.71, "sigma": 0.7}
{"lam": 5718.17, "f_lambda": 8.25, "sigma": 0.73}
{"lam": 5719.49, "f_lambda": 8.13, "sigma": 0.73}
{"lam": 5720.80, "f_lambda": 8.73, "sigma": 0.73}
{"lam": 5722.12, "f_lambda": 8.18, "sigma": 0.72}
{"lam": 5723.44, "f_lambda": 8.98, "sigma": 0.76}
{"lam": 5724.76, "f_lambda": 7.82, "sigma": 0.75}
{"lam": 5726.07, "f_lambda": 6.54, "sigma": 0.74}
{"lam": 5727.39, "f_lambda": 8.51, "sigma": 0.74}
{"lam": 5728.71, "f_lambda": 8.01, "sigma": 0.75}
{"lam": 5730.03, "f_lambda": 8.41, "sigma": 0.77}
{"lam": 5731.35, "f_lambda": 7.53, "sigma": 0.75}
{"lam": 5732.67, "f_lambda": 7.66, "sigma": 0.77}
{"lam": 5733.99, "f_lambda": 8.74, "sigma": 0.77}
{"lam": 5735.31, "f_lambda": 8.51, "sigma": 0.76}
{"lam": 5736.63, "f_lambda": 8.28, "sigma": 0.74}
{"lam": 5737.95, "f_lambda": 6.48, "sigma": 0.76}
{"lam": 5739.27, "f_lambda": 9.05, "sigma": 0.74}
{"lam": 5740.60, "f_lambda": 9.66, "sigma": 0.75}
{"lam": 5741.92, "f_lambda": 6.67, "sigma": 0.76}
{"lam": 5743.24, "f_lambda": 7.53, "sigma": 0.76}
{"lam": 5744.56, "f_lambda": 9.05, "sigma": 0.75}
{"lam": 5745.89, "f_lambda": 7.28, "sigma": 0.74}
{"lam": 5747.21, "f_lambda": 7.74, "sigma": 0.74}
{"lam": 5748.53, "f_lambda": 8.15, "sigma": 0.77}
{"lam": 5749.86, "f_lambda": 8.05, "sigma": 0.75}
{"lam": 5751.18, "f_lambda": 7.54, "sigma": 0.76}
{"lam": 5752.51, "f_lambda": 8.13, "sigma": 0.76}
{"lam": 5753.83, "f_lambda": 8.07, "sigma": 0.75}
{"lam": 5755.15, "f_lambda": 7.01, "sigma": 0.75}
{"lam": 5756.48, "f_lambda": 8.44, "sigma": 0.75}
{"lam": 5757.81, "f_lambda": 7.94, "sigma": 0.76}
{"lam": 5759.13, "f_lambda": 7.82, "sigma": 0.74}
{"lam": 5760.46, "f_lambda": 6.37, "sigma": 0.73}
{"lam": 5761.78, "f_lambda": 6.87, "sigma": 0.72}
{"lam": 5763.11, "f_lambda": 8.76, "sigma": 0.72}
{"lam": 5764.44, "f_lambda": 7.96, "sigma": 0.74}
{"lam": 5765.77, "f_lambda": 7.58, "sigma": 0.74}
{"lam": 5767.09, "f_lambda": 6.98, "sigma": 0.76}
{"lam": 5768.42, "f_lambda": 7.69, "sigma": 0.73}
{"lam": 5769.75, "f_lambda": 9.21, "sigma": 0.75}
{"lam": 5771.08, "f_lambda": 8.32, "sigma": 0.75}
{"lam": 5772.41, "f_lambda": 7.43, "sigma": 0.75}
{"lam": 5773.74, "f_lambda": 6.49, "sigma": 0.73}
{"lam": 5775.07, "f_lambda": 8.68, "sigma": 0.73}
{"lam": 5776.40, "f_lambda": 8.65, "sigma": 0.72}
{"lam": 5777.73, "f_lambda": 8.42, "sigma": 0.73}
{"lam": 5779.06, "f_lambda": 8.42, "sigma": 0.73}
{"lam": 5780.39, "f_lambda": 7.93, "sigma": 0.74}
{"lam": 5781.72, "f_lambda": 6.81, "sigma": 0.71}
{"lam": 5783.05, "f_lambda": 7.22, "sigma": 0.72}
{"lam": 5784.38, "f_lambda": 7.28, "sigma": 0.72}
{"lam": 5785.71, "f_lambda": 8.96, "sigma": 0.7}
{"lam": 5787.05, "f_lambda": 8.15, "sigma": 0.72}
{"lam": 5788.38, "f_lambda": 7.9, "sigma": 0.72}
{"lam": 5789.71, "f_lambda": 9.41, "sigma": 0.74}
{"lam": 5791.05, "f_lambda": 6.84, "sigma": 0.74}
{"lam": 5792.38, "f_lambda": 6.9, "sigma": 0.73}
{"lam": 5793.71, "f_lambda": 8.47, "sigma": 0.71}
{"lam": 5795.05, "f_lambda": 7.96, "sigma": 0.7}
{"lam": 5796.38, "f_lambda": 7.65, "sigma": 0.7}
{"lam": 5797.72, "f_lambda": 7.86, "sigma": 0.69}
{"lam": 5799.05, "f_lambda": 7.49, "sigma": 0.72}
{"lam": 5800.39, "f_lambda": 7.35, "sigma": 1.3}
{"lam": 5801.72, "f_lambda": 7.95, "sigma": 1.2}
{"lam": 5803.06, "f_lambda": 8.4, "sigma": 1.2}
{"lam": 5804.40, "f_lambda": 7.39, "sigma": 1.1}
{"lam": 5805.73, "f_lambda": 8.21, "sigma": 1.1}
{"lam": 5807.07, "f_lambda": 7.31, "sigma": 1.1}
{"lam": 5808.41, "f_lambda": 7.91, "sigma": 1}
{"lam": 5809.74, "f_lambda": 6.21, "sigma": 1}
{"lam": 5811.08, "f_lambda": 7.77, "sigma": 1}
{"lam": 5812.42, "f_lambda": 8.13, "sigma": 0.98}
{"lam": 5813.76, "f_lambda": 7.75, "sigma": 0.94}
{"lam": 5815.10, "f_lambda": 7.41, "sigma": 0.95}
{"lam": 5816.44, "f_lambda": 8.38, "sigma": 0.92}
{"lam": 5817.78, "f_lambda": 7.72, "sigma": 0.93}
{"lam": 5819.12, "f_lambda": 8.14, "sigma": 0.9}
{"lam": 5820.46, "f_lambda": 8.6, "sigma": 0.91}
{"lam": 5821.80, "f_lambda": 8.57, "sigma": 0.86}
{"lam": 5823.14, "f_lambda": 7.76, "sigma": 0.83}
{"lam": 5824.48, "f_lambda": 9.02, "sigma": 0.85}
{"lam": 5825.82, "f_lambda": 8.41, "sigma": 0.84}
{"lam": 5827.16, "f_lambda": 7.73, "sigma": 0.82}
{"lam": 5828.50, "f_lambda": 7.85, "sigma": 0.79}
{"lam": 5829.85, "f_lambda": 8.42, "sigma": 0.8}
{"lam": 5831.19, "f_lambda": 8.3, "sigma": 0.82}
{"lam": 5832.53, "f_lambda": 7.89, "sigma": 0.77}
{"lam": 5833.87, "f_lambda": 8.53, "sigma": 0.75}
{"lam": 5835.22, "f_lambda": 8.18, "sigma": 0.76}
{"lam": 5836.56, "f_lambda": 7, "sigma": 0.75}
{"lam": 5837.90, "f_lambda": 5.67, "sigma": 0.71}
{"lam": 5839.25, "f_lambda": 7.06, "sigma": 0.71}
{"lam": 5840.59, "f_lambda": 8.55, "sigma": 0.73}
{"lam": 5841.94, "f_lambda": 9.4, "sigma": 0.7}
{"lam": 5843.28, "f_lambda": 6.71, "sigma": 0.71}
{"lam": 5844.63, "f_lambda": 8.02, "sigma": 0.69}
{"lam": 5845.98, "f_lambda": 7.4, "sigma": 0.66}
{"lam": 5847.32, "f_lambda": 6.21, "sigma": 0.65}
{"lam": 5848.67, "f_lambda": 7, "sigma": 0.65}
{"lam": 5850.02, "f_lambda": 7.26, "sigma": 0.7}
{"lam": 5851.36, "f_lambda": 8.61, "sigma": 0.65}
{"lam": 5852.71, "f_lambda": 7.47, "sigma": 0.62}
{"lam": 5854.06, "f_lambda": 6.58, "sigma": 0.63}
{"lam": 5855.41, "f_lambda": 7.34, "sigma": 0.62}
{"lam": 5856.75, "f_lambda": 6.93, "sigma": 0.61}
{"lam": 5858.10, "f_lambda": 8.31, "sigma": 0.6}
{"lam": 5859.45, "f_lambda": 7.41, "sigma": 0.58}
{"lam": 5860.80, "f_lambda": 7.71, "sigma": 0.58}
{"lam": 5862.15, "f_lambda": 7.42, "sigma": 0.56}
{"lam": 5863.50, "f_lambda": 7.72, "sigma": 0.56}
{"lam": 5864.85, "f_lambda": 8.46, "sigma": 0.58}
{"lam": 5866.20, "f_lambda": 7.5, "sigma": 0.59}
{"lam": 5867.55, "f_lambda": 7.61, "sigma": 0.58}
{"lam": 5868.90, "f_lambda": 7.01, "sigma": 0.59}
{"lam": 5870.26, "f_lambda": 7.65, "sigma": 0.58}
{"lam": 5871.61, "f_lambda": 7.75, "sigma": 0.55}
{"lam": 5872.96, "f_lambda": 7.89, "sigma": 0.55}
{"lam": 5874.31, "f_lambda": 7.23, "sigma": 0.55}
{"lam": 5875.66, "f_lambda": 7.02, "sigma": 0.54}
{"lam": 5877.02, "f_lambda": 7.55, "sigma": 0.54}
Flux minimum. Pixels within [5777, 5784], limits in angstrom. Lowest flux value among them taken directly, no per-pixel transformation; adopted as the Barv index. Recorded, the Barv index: 6.81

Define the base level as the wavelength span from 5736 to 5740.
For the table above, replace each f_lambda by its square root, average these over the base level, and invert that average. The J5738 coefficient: 0.356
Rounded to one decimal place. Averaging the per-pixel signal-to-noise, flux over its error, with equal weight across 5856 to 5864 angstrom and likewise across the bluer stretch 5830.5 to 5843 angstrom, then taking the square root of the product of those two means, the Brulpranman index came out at 11.7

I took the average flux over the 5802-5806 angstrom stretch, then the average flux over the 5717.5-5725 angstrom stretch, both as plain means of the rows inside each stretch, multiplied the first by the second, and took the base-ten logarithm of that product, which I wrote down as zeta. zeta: 1.82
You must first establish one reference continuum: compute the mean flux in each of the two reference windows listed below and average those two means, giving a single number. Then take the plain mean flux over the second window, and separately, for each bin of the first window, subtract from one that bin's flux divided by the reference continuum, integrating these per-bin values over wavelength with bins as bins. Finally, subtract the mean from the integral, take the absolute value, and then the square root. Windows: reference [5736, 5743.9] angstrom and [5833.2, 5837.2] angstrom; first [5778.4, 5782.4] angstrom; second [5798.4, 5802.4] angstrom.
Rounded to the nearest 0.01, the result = 2.74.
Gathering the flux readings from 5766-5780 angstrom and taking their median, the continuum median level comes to 8.37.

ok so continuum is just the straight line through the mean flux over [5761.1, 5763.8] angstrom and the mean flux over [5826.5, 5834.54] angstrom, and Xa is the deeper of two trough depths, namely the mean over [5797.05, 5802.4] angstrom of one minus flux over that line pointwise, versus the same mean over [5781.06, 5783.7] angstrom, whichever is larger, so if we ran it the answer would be 0.11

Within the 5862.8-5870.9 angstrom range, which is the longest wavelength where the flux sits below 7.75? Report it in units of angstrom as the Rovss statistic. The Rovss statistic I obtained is 5870.26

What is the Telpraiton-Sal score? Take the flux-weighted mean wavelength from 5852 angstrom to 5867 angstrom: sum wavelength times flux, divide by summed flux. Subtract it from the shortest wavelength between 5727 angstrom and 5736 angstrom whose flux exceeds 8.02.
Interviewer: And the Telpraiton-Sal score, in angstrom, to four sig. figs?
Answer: -132.2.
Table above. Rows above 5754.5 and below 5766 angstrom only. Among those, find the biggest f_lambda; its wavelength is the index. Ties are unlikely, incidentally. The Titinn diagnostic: 5763.11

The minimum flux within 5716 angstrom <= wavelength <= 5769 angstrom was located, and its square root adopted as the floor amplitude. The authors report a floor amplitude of 2.52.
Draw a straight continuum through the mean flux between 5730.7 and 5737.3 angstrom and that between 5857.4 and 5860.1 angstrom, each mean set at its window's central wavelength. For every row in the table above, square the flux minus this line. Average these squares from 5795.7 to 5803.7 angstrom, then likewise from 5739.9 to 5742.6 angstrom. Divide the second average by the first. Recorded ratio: 13.6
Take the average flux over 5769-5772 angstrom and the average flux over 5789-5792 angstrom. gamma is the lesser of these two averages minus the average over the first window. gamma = -0.6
